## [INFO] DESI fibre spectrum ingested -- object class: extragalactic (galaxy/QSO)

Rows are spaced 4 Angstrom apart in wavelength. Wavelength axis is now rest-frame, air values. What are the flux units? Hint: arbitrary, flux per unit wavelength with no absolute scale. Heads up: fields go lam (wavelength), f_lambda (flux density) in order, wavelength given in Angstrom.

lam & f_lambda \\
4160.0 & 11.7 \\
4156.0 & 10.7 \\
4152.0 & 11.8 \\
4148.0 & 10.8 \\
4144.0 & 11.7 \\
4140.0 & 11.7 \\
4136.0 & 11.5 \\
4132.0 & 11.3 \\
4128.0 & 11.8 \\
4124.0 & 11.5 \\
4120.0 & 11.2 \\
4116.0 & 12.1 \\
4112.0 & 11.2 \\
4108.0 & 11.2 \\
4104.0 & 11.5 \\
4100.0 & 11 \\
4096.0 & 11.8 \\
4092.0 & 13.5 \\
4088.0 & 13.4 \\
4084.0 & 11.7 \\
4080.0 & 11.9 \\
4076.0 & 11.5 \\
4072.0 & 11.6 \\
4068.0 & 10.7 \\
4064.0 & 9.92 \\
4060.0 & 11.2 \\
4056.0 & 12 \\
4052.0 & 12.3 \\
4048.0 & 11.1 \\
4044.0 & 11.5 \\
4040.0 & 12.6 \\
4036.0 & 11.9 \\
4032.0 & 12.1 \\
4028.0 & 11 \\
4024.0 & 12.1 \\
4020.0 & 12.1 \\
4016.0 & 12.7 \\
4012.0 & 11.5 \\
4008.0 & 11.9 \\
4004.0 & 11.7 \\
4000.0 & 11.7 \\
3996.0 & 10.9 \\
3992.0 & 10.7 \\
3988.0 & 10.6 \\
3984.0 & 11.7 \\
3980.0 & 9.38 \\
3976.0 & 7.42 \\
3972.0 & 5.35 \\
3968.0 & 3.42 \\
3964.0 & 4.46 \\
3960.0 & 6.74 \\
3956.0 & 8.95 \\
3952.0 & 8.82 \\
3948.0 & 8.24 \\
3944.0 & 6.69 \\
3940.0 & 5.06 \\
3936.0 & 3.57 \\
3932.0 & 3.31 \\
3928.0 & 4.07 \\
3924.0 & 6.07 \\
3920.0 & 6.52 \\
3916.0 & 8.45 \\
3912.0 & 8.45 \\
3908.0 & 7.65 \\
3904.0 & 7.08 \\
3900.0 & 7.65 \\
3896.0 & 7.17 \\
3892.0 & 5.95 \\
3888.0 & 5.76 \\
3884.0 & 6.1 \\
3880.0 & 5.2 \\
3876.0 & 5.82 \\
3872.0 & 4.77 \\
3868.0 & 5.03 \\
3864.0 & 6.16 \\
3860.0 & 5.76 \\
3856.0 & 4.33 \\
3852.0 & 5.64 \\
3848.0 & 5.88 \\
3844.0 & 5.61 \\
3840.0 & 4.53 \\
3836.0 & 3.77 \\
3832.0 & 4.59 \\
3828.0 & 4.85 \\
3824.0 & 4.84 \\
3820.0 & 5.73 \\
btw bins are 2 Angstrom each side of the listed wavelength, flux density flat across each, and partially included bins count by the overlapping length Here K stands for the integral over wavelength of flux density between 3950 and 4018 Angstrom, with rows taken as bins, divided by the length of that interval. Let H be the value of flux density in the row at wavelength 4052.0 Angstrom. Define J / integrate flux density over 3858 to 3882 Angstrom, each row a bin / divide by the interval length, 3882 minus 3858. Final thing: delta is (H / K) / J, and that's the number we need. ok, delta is 0.243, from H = 12.3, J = 5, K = 9.3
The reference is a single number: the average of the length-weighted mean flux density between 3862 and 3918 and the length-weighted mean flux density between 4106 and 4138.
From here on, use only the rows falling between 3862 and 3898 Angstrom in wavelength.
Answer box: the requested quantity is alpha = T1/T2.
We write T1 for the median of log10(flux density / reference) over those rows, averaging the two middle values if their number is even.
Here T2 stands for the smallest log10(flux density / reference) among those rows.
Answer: 0.7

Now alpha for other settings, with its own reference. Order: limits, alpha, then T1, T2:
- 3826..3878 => 0.7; -0.25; -0.38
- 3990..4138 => 2.6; 0.11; 0.04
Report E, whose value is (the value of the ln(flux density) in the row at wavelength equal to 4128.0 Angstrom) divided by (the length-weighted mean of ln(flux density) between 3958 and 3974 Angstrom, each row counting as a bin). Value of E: 1.6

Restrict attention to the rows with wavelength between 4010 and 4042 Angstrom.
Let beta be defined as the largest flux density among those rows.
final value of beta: 12.7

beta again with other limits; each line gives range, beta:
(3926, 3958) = 8.95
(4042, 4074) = 12.3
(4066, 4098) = 13.5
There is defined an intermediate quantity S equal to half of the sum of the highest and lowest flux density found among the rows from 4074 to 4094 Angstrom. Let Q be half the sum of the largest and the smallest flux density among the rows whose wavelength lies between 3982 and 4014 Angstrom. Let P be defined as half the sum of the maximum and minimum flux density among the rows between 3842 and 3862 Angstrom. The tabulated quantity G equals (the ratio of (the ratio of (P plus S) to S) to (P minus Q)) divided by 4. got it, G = -0.06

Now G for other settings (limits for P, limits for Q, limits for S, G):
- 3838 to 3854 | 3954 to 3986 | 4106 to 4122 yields -0.15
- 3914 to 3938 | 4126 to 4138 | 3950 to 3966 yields -0.08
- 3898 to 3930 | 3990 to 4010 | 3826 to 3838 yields -0.12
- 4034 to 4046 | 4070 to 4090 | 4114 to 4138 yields -1.27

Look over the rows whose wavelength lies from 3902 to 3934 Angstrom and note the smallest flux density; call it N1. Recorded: 3.31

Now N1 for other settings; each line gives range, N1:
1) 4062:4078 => 9.92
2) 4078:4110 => 11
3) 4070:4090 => 11.5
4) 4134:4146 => 11.5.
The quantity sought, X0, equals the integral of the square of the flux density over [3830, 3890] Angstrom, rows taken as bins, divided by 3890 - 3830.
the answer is 28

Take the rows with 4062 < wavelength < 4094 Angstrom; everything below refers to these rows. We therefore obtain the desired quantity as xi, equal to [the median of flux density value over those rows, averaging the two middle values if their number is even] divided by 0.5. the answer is 23.3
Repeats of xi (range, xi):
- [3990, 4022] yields 23.4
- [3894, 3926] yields 14.8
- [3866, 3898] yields 11.6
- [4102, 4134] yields 22.8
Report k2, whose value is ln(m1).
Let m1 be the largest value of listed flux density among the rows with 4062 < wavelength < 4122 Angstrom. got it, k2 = 2.6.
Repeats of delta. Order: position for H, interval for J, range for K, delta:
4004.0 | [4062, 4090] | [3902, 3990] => 0.147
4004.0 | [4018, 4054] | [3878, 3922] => 0.143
